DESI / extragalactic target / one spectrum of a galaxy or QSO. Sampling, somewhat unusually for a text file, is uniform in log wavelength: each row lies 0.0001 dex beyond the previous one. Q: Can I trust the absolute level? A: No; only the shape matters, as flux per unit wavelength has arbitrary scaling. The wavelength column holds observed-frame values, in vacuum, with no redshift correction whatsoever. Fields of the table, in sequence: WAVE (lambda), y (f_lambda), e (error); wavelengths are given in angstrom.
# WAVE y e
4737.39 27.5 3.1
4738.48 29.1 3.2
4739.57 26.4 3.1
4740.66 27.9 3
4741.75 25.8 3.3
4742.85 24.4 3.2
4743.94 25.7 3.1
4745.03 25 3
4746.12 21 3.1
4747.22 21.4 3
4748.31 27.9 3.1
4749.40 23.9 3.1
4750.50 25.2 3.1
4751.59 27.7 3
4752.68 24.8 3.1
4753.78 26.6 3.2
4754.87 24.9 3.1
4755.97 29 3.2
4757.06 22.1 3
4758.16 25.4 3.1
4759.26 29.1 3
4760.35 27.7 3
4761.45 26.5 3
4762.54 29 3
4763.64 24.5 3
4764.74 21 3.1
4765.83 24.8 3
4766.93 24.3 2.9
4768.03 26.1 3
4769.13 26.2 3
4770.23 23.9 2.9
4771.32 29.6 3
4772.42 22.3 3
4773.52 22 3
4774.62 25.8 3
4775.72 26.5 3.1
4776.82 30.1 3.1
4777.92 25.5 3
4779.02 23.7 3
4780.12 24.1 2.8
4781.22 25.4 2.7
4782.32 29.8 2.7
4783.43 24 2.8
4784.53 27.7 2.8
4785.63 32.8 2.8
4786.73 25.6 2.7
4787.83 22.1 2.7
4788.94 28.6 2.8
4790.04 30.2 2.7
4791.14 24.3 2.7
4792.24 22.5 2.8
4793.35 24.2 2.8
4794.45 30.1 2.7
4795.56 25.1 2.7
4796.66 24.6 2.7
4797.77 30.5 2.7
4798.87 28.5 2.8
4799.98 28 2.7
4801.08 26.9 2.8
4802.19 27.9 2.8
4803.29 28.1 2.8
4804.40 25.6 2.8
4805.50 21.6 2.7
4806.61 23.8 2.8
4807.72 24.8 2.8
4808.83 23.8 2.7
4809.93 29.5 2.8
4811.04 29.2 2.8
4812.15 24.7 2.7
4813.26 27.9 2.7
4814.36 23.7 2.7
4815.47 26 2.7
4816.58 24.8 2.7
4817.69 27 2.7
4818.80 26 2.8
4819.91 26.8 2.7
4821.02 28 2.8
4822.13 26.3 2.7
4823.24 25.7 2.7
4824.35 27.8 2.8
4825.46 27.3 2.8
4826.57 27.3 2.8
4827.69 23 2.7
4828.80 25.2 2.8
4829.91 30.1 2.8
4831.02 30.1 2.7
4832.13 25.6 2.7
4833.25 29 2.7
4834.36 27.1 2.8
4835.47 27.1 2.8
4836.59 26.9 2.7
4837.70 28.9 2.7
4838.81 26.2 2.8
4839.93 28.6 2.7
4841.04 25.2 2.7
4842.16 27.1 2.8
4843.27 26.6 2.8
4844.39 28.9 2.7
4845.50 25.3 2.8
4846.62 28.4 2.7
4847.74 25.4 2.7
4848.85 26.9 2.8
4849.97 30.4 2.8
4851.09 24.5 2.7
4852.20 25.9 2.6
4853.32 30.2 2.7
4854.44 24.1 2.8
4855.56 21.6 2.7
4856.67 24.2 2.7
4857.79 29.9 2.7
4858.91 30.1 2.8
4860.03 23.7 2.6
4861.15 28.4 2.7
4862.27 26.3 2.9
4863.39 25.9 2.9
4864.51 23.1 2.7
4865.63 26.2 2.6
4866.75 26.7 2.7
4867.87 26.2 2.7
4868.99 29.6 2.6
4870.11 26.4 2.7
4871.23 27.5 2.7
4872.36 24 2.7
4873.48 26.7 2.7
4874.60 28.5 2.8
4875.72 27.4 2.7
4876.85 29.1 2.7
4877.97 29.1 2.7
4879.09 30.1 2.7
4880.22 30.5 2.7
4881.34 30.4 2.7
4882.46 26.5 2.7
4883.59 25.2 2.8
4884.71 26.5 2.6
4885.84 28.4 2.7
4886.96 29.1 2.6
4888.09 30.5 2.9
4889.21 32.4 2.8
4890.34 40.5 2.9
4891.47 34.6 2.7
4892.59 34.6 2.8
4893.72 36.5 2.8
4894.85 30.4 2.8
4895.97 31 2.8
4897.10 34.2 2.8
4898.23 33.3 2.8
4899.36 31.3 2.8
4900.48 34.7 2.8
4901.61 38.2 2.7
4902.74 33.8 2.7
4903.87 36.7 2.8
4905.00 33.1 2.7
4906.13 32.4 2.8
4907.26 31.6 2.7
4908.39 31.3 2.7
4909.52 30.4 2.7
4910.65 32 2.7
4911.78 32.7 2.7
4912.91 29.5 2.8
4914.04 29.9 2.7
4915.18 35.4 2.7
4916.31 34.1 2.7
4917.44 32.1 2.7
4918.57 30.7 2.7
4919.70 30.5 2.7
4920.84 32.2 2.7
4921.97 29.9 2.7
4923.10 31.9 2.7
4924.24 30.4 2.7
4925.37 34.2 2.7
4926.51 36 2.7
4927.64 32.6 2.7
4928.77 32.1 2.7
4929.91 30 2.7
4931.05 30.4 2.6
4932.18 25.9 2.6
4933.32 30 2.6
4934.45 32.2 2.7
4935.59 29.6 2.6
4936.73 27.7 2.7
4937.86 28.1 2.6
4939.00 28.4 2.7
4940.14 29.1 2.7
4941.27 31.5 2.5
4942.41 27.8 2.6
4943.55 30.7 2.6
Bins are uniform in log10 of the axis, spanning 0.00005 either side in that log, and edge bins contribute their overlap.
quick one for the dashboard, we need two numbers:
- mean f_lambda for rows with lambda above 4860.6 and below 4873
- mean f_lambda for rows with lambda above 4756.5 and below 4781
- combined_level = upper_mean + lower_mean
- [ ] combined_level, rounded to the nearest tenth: 51.9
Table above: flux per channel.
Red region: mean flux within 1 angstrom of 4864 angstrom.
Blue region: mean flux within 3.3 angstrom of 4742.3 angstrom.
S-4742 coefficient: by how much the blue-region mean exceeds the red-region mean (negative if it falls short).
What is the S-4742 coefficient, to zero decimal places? 1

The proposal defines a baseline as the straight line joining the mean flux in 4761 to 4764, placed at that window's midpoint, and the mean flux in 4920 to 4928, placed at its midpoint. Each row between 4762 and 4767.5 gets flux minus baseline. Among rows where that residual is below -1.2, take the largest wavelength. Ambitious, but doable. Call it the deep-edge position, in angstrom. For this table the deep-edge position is 4766.93 angstrom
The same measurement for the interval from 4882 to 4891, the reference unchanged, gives 4886.96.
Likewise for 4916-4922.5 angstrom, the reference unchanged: 4921.97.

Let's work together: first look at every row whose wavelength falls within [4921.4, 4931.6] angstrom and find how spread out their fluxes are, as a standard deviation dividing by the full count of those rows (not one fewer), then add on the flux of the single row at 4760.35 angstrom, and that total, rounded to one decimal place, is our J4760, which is 29.7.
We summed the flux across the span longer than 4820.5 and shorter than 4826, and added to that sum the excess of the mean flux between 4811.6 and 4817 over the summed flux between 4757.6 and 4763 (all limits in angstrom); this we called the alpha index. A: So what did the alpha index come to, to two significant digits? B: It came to 23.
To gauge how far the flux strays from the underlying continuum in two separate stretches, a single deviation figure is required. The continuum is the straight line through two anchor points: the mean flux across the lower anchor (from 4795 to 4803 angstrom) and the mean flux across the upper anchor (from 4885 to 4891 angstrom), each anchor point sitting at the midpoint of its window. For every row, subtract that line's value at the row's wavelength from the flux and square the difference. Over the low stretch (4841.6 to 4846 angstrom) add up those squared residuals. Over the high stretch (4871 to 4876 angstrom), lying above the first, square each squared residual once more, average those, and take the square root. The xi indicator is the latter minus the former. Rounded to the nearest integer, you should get -10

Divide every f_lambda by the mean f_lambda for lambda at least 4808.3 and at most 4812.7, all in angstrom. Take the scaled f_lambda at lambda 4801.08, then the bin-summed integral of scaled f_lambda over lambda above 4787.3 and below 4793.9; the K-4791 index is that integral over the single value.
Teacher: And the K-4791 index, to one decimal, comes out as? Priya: 6.2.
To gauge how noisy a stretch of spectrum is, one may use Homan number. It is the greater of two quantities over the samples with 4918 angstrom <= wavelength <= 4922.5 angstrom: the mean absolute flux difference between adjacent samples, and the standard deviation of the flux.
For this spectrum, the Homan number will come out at 1.40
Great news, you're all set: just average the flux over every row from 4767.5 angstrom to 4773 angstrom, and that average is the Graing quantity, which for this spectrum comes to 25.6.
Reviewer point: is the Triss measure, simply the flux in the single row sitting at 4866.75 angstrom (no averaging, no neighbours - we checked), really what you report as 26.7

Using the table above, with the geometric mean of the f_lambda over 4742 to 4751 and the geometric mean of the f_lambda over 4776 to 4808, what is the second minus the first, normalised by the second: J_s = 0.08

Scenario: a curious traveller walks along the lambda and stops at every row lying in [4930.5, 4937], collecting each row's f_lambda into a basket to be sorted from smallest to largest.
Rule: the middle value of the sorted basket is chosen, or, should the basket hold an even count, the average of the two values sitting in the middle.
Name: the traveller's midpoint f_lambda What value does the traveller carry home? 29.8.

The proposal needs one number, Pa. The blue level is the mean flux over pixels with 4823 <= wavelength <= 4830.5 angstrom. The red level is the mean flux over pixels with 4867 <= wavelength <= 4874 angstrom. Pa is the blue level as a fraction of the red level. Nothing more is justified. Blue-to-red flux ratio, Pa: 1.00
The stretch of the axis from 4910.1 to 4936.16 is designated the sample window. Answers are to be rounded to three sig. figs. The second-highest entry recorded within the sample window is 35.4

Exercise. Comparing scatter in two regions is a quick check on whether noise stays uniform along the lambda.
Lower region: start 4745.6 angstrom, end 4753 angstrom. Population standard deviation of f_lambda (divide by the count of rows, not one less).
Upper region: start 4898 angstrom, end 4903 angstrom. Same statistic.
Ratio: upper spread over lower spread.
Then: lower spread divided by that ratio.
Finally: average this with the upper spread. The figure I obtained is 2.5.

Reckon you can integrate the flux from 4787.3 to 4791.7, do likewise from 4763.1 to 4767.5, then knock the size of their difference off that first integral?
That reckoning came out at 104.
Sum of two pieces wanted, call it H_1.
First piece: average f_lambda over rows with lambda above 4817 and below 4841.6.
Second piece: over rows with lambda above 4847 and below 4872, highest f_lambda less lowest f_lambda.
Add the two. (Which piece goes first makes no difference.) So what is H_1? 36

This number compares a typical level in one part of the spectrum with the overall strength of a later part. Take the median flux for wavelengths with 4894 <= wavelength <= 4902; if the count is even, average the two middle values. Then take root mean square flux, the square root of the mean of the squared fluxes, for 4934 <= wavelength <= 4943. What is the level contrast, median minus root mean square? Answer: 4.0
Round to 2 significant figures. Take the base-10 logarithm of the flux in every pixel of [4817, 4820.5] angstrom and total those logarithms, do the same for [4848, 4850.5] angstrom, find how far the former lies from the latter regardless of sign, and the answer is 1.4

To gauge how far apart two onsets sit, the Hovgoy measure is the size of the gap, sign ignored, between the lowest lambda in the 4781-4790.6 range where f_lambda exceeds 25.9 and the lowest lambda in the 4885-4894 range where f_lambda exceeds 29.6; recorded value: 105.8 angstrom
